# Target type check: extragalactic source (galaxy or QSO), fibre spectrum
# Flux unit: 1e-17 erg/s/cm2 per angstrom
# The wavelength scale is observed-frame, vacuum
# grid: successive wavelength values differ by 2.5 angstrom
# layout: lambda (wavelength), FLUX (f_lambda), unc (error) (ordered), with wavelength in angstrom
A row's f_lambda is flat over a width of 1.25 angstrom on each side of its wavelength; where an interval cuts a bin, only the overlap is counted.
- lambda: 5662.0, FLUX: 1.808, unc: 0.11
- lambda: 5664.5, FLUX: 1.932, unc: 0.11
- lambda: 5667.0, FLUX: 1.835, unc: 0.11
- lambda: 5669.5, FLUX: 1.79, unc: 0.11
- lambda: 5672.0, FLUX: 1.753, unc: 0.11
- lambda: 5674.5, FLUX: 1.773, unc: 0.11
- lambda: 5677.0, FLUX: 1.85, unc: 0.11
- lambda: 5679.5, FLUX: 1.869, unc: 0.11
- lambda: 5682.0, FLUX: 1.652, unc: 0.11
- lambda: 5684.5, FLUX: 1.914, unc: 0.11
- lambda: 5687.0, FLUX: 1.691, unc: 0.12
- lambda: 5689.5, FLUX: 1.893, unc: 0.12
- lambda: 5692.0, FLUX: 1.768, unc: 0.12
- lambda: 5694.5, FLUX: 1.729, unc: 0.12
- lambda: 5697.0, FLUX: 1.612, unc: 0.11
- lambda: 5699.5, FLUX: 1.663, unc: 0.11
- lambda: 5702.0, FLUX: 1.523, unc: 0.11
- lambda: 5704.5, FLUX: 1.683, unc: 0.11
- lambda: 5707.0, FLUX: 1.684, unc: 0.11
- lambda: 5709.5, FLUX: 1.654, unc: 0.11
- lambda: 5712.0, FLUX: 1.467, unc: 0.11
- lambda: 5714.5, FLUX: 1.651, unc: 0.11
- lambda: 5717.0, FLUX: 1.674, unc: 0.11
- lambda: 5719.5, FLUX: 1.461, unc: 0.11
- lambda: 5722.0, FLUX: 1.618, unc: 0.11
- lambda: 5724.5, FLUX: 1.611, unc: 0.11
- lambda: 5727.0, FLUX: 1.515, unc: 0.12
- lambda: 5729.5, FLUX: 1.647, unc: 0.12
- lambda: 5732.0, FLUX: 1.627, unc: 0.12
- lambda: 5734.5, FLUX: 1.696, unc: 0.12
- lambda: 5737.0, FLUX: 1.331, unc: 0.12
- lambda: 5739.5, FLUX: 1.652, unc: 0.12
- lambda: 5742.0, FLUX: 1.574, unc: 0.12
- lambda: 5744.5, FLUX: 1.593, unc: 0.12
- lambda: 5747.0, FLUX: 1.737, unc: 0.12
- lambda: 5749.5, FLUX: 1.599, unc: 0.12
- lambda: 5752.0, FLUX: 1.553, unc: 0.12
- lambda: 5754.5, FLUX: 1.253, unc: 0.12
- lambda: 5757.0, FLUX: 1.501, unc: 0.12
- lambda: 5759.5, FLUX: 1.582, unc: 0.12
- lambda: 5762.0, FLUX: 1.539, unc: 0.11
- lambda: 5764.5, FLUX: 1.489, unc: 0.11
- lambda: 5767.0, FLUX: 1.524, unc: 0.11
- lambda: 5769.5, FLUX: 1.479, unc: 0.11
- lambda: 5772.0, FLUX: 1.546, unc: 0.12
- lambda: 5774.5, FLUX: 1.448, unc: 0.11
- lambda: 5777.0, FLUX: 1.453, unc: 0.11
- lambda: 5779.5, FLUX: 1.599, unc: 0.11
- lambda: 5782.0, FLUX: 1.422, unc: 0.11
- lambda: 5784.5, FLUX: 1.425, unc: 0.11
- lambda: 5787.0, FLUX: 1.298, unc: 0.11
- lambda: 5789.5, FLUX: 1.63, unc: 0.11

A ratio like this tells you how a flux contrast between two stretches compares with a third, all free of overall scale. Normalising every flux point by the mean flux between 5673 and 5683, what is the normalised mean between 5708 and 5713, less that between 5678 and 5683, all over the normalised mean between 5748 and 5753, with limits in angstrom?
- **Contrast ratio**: -0.13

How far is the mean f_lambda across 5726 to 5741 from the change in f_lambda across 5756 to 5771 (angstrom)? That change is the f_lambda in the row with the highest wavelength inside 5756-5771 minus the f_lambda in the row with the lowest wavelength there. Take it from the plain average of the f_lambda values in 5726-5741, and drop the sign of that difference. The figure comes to 1.60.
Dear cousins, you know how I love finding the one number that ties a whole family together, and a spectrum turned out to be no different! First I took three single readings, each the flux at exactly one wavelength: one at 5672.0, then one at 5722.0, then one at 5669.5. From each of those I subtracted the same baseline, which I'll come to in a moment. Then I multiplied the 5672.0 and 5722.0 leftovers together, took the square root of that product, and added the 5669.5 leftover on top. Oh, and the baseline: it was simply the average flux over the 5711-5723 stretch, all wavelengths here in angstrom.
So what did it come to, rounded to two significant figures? 0.30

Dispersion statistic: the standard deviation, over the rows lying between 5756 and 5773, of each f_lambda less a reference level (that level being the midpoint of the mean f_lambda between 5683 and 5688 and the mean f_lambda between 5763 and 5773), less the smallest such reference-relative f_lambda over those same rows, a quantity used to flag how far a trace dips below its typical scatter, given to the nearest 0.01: 0.21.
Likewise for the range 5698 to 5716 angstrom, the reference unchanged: 0.27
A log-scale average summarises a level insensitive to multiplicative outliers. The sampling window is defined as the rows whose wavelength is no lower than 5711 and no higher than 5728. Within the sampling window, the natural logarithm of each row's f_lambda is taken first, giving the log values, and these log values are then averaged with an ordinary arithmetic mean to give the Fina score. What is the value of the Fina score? 0.45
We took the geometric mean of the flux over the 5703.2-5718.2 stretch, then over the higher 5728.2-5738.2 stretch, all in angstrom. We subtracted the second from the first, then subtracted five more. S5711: -4.93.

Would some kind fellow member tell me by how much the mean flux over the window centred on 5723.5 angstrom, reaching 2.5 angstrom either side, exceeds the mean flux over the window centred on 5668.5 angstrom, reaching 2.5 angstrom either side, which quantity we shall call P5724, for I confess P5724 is -0.20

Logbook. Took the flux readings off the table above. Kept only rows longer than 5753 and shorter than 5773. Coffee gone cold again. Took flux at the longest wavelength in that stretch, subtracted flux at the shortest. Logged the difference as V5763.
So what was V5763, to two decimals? 0.29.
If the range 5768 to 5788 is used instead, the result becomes -0.18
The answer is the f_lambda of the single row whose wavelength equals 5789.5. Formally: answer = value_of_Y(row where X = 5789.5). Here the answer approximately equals 1.63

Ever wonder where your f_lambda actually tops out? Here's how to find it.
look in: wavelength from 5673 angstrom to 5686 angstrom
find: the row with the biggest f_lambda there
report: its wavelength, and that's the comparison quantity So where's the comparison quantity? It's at 5684.5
